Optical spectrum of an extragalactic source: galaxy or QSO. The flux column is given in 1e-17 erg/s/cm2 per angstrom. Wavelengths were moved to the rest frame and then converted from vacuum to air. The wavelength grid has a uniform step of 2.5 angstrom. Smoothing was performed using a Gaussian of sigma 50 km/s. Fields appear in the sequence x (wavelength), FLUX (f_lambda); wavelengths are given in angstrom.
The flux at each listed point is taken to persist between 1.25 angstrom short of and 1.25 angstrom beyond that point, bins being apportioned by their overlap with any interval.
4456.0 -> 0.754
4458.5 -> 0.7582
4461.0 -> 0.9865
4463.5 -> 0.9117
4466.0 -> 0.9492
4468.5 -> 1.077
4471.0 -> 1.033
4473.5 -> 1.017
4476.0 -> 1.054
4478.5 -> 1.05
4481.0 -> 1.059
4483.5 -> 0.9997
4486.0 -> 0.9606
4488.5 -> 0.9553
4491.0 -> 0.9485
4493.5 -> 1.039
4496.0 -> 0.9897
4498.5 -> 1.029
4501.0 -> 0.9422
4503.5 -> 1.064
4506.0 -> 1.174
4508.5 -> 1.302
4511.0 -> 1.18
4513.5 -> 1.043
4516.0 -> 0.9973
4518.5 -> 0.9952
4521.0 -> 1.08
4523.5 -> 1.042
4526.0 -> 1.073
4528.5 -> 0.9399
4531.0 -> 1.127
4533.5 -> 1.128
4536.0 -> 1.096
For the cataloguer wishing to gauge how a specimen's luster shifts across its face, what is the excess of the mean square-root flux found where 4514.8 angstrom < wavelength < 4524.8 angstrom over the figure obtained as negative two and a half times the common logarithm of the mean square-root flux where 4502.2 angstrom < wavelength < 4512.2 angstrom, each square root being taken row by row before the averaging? 1.103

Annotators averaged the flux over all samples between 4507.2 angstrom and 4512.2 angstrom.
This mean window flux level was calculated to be 1.24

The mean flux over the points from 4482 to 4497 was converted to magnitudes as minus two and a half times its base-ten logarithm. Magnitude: 0.02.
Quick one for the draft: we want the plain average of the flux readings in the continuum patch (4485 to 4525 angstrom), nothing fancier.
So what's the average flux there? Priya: 1.05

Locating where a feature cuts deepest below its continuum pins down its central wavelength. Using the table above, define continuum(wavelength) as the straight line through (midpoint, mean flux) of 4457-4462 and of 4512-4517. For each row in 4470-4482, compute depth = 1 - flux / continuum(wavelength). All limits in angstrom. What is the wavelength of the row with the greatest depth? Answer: 4473.5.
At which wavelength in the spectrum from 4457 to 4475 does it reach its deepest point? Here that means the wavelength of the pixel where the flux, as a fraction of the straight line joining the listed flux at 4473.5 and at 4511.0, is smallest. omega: 4458.5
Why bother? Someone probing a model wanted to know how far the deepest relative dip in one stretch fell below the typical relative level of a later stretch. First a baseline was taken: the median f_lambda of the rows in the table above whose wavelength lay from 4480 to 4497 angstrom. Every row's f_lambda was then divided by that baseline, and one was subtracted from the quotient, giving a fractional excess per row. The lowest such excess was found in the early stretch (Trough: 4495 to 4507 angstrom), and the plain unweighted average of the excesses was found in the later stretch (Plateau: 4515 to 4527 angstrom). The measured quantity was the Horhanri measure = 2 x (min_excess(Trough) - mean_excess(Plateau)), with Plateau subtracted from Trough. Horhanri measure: -0.19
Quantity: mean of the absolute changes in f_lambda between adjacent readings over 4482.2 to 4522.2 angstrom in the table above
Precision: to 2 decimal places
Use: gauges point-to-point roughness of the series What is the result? 0.07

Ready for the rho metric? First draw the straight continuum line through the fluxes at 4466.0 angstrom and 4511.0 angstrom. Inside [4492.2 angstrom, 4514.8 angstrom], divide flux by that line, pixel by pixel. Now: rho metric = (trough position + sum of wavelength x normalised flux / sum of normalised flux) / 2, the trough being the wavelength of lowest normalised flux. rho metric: 4502.3 angstrom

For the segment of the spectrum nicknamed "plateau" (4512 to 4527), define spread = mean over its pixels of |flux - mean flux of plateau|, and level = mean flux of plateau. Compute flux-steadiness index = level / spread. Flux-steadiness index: 37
